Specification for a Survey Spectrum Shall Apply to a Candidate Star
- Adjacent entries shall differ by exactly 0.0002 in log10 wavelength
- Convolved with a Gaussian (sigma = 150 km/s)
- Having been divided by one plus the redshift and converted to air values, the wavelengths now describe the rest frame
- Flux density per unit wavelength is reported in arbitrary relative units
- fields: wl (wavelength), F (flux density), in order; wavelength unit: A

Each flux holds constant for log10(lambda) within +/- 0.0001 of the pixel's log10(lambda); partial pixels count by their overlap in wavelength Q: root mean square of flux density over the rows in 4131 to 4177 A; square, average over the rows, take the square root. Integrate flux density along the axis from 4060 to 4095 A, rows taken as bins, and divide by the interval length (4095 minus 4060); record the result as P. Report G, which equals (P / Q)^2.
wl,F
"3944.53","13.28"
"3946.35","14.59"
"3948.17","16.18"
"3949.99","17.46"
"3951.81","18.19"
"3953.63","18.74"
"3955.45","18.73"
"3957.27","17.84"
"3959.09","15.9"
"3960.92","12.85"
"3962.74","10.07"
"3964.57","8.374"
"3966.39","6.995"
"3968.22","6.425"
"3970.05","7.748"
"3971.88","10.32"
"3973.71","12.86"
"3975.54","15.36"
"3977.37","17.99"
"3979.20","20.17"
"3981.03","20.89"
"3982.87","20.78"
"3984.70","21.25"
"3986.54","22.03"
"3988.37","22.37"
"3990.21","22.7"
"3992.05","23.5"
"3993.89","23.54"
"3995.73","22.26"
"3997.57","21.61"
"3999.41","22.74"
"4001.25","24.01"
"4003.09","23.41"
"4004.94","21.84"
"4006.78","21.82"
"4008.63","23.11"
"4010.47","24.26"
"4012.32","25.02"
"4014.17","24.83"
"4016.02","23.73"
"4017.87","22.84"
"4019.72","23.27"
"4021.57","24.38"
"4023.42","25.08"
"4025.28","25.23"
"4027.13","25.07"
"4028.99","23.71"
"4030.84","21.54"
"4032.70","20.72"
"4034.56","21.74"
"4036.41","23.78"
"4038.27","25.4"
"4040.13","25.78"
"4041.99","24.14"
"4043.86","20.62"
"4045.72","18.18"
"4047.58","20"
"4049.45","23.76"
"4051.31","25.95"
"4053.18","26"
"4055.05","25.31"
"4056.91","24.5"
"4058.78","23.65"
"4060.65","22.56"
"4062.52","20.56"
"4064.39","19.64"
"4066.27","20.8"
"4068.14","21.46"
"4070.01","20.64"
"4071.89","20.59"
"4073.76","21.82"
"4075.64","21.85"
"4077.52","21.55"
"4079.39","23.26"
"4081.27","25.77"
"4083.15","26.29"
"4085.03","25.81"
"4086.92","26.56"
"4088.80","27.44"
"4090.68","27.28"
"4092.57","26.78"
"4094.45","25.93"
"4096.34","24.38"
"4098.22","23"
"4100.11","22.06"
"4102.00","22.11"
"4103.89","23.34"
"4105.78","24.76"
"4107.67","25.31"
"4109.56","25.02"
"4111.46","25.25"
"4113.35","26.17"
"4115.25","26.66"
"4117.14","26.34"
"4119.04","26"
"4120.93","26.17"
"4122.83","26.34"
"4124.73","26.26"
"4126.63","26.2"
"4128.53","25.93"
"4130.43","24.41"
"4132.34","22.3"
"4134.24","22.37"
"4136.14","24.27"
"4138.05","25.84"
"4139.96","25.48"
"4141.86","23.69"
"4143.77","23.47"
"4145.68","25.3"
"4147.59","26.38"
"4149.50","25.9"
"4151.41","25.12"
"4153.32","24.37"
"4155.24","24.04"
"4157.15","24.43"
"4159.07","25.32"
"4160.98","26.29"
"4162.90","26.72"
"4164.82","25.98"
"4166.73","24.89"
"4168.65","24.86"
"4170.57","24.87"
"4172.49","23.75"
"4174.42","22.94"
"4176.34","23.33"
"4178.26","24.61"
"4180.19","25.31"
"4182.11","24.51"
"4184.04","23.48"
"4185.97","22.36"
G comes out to 0.91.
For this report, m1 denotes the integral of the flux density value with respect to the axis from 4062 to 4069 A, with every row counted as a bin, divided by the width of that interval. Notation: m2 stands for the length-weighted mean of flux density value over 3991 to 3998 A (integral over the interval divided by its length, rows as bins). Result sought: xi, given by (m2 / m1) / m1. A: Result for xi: 0.054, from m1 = 20.6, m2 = 23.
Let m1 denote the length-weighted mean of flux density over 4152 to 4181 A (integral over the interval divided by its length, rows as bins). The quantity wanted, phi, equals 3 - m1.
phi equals -21.8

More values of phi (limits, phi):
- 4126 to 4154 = -21.7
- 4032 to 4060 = -20.3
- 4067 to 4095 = -21.2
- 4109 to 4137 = -22.3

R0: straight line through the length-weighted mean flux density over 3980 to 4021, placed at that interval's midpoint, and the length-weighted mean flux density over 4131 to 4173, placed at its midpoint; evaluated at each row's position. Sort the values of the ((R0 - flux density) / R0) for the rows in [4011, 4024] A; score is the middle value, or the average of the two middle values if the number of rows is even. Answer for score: -0.06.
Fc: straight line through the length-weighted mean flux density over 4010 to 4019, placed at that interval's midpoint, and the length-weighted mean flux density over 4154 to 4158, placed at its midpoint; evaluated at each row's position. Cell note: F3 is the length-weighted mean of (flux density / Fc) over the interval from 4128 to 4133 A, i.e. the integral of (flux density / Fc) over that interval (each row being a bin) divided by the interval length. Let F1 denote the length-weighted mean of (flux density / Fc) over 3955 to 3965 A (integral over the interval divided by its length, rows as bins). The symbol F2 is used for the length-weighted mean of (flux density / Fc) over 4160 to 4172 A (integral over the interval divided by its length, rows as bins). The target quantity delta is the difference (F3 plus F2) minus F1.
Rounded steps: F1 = 0.58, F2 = 1.05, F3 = 1.00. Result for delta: 1.47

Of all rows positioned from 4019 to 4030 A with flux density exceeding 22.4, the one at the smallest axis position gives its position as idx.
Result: 4019.72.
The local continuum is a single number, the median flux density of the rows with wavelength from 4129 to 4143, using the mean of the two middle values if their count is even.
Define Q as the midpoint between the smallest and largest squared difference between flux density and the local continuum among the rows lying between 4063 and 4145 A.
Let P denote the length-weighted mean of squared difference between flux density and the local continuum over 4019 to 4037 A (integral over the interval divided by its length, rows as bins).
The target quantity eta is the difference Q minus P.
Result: 8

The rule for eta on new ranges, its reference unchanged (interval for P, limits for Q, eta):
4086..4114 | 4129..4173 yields 0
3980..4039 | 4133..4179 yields 0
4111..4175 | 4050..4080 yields 9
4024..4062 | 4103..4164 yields -3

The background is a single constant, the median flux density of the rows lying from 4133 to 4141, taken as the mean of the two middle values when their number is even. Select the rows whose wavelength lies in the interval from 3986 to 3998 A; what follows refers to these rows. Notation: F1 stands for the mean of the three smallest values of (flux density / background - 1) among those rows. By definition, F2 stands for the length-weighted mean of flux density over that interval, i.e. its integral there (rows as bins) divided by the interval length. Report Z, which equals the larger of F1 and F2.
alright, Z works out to 23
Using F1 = -0.12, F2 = 22.6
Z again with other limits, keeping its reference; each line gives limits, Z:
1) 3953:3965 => 15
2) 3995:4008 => 23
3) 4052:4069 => 23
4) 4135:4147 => 25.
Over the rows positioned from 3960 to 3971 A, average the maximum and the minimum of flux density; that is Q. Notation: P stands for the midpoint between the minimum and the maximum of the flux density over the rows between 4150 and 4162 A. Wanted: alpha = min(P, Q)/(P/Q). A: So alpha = 4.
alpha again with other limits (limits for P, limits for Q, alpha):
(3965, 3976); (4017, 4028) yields 24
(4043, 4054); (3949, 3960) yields 14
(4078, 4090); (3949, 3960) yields 12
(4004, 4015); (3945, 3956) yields 12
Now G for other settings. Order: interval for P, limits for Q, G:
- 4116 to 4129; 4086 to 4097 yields 0.98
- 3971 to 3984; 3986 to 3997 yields 0.56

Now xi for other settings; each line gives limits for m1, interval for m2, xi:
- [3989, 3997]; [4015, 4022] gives 0.045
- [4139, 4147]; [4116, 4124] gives 0.043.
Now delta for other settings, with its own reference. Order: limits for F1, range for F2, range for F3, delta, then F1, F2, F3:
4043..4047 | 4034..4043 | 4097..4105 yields 1.14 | 0.81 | 1.01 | 0.94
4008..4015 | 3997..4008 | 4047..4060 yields 0.93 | 1.01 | 0.94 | 1.00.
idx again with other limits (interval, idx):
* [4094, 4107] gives 4094.45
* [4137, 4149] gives 4138.05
